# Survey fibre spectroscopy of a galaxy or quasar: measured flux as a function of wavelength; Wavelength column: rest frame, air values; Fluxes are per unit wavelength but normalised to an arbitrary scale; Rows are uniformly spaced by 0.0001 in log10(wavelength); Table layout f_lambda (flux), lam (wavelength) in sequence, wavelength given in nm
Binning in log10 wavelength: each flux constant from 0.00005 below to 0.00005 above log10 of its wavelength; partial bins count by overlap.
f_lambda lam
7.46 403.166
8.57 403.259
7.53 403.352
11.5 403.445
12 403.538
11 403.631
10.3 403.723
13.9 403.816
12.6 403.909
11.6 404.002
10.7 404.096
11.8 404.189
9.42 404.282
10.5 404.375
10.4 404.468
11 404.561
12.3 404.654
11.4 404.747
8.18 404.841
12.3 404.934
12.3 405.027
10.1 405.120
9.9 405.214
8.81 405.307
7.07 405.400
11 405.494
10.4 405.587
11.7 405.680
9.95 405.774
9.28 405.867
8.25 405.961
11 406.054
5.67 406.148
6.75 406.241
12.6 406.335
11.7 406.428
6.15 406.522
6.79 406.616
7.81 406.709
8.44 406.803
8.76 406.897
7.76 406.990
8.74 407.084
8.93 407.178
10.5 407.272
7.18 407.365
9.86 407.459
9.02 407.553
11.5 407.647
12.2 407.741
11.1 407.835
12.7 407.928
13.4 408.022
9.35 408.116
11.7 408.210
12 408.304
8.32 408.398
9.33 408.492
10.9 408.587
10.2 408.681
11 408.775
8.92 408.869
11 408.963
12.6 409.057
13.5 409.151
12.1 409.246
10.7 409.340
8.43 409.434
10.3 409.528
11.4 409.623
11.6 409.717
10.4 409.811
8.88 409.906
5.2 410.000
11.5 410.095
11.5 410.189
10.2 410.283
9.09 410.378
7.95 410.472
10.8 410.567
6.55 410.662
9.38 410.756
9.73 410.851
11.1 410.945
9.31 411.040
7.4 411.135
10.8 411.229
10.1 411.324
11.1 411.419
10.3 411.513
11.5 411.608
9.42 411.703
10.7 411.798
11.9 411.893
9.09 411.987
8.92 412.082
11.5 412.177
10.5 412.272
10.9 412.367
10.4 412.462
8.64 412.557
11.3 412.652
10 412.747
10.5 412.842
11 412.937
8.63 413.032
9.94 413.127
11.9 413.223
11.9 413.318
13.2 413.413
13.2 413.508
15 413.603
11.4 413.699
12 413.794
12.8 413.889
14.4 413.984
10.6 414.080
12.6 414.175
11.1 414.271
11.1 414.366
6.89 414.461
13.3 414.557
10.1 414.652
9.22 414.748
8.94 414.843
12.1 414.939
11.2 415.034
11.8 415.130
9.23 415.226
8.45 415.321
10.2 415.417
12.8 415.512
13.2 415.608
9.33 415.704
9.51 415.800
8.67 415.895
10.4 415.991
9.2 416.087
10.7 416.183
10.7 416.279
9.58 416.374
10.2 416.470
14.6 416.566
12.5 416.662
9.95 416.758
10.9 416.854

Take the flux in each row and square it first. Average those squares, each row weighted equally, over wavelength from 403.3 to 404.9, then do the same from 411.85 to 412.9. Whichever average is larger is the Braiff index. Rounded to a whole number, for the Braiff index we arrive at 122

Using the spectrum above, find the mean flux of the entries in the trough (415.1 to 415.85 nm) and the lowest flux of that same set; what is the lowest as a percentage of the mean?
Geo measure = 80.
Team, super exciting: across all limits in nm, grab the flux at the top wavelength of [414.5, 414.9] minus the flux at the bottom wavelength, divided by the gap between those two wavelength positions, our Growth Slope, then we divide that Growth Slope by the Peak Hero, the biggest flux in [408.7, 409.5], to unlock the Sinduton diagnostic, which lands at -1.13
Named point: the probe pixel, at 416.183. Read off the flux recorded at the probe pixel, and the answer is 10.7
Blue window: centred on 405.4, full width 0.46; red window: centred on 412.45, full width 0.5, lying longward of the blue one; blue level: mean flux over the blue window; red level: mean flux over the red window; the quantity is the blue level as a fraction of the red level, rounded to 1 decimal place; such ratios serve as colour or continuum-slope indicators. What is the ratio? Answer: 0.9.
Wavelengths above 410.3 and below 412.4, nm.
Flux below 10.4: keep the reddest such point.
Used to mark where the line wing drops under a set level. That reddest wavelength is 412.082 nm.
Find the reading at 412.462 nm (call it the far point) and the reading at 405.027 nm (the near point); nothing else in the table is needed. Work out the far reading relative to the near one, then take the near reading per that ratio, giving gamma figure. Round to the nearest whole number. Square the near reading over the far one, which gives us 15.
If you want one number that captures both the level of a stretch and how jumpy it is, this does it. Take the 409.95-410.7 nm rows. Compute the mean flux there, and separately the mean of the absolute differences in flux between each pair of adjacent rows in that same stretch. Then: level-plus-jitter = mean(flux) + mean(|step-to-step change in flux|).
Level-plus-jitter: 11.5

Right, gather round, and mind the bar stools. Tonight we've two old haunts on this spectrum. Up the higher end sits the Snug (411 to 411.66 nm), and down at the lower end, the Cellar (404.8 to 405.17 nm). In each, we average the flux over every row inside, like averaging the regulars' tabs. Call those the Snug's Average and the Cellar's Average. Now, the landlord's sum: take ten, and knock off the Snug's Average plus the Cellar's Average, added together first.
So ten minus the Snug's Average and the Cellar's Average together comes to -10.8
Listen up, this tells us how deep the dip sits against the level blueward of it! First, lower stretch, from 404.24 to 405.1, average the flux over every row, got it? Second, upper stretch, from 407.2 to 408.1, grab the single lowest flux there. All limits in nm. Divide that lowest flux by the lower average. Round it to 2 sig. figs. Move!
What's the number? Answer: 0.66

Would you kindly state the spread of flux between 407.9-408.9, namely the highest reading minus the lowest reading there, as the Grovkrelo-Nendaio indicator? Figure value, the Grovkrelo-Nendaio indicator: 5.1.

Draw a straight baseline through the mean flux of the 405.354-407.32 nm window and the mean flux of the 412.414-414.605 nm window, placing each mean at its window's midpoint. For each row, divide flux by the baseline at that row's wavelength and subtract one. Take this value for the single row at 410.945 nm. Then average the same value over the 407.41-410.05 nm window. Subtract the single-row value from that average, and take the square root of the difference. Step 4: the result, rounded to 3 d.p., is 0.180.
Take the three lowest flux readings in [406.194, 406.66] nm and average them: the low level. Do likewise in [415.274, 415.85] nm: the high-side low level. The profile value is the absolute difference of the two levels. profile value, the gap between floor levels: 2.53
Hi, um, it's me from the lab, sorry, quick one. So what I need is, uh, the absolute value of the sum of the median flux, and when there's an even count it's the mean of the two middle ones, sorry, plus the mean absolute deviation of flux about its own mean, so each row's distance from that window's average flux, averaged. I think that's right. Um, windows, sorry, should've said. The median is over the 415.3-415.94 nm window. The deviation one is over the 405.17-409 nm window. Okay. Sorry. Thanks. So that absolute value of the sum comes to 11.1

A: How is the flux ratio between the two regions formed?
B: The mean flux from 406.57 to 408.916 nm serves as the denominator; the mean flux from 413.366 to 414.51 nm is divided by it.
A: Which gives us 1.22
